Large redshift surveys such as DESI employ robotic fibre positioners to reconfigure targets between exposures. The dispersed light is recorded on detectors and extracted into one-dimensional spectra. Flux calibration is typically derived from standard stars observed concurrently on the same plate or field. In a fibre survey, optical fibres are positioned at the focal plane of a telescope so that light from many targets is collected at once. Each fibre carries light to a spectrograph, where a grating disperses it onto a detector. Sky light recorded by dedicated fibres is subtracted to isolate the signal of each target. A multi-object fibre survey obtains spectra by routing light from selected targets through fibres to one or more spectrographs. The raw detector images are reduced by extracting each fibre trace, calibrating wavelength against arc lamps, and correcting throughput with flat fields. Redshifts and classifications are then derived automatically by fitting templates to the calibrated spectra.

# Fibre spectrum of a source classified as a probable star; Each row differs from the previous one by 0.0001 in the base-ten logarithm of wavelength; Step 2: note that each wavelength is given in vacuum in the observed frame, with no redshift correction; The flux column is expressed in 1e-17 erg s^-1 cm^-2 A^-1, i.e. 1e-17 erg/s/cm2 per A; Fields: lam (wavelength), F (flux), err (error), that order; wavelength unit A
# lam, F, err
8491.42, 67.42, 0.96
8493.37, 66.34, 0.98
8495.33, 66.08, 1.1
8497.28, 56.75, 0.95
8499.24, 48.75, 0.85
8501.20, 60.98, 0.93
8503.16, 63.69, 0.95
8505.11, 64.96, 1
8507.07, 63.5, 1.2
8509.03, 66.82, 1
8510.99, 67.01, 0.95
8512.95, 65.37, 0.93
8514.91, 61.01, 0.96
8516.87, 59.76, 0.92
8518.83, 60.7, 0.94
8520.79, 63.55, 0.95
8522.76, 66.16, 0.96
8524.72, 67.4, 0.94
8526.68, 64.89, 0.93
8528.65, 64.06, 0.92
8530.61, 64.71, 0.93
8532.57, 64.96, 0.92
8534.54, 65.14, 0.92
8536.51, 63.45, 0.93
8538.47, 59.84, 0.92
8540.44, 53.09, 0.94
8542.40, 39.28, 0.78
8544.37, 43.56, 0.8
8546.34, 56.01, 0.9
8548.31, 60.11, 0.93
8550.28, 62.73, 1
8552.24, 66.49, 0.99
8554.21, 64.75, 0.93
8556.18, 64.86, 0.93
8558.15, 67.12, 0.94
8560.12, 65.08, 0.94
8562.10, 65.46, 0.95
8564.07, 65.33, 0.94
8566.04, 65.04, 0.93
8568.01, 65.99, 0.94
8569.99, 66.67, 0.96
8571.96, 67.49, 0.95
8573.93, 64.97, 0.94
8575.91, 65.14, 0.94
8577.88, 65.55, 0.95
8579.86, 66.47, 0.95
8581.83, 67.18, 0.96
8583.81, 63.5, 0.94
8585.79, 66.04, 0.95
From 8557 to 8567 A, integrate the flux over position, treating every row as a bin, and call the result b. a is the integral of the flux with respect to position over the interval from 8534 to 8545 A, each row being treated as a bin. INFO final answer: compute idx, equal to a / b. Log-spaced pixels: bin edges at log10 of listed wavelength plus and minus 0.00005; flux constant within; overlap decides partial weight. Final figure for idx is 0.91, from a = 594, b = 656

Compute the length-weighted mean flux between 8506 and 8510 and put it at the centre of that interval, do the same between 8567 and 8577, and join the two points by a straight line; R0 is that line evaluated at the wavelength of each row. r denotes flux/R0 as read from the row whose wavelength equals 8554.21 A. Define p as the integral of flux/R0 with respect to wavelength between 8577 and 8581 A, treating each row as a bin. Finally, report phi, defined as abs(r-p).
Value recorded 3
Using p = 4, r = 0.98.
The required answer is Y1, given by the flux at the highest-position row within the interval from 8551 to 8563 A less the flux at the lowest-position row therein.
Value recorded -1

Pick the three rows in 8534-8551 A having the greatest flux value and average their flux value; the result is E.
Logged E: 63.8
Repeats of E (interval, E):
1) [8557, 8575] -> 67.1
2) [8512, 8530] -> 66.3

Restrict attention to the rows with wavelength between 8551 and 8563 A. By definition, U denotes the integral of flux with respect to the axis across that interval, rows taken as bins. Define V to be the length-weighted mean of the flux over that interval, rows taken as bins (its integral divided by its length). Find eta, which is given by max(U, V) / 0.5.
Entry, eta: 1574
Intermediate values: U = 787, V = 66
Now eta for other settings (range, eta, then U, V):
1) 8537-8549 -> 1254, 627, 52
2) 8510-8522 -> 1511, 755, 63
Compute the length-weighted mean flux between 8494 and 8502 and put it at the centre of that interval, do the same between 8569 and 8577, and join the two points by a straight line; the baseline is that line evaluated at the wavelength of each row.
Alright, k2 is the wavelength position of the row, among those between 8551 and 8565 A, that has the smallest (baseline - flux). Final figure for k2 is 8558.15 A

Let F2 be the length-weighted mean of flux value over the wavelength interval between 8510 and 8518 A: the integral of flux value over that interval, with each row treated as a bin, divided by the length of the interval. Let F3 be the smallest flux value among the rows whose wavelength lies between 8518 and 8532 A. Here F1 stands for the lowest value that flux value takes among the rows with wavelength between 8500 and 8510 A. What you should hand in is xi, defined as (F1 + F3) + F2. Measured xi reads 185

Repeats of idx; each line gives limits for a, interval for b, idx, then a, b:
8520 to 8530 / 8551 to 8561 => 0.99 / 652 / 657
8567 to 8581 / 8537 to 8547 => 1.82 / 925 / 508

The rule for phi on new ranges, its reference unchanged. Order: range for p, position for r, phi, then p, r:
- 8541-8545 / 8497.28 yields 2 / 3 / 0.87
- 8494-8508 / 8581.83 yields 12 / 13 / 1.01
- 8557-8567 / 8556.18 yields 9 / 10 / 0.99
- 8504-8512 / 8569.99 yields 7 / 8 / 1.01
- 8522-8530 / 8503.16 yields 7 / 8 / 0.98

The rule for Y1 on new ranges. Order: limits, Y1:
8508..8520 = -6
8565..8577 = 0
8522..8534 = -1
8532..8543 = -26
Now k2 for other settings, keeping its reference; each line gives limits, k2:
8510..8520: 8510.99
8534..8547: 8534.54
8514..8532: 8524.72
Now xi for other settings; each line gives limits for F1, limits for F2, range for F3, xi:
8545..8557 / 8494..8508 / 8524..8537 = 180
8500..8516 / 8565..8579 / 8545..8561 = 183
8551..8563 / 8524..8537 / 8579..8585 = 193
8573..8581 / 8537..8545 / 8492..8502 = 164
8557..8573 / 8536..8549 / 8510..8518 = 178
